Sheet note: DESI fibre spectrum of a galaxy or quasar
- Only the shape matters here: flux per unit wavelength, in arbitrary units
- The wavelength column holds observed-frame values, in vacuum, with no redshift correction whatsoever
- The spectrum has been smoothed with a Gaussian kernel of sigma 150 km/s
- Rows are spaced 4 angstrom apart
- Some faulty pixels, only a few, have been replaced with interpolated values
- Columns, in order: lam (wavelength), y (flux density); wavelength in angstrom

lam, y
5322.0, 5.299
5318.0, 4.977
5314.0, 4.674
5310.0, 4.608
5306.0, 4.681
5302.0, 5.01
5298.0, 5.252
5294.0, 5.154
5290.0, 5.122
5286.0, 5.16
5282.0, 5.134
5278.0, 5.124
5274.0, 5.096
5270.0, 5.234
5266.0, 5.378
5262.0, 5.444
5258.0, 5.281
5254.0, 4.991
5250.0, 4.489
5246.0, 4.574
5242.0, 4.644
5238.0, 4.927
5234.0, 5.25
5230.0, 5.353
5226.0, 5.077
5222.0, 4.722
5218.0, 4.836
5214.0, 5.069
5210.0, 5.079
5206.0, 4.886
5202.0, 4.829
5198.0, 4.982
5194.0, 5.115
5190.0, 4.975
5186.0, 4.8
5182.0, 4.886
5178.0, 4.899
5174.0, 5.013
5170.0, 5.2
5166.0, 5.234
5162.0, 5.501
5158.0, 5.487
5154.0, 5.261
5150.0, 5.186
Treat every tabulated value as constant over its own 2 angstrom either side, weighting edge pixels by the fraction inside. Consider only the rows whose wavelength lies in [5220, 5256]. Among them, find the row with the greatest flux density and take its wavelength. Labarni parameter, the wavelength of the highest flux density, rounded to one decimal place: 5230.0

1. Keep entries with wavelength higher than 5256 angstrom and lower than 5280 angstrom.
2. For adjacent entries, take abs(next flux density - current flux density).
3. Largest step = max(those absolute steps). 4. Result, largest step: 0.16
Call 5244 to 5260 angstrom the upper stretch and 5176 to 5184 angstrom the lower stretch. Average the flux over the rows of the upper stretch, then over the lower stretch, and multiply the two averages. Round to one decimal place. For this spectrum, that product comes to 23.6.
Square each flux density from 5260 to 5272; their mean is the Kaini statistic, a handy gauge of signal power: 28.7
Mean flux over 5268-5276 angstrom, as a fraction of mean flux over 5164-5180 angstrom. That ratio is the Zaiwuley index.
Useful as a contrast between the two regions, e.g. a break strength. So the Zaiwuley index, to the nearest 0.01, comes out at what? 1.02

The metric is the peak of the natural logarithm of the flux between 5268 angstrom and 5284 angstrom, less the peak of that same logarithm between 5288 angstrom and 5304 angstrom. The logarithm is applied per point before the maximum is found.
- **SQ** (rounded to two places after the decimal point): 0.00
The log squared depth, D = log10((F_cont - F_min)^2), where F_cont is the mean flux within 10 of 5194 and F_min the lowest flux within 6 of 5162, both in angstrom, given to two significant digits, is -1.1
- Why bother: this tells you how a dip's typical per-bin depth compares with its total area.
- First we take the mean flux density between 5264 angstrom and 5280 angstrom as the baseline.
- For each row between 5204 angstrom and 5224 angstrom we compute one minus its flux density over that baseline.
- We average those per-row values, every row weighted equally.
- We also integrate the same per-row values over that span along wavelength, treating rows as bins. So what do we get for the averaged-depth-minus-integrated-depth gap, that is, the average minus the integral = -1.1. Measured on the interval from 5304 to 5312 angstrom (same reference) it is -0.8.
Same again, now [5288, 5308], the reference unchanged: -0.6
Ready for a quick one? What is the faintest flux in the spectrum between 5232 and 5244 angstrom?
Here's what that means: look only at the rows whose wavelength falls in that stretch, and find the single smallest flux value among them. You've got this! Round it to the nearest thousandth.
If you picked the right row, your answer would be 4.644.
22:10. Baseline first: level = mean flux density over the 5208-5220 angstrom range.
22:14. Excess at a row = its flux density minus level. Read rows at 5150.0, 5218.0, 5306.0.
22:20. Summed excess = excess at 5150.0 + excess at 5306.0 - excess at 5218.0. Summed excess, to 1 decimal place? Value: 0.0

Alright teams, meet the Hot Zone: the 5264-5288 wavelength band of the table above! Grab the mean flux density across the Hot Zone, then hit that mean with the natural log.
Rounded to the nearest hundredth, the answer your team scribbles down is 1.65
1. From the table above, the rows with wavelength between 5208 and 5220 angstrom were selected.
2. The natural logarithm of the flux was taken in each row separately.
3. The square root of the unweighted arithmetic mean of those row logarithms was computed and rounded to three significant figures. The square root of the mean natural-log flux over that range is 1.27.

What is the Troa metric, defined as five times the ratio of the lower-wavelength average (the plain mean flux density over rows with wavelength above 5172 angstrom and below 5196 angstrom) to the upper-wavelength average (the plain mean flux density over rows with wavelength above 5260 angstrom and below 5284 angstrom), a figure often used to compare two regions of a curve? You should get 4.73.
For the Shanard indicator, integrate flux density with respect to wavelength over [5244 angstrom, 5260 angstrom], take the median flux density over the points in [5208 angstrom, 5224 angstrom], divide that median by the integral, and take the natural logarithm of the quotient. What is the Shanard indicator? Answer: -2.748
